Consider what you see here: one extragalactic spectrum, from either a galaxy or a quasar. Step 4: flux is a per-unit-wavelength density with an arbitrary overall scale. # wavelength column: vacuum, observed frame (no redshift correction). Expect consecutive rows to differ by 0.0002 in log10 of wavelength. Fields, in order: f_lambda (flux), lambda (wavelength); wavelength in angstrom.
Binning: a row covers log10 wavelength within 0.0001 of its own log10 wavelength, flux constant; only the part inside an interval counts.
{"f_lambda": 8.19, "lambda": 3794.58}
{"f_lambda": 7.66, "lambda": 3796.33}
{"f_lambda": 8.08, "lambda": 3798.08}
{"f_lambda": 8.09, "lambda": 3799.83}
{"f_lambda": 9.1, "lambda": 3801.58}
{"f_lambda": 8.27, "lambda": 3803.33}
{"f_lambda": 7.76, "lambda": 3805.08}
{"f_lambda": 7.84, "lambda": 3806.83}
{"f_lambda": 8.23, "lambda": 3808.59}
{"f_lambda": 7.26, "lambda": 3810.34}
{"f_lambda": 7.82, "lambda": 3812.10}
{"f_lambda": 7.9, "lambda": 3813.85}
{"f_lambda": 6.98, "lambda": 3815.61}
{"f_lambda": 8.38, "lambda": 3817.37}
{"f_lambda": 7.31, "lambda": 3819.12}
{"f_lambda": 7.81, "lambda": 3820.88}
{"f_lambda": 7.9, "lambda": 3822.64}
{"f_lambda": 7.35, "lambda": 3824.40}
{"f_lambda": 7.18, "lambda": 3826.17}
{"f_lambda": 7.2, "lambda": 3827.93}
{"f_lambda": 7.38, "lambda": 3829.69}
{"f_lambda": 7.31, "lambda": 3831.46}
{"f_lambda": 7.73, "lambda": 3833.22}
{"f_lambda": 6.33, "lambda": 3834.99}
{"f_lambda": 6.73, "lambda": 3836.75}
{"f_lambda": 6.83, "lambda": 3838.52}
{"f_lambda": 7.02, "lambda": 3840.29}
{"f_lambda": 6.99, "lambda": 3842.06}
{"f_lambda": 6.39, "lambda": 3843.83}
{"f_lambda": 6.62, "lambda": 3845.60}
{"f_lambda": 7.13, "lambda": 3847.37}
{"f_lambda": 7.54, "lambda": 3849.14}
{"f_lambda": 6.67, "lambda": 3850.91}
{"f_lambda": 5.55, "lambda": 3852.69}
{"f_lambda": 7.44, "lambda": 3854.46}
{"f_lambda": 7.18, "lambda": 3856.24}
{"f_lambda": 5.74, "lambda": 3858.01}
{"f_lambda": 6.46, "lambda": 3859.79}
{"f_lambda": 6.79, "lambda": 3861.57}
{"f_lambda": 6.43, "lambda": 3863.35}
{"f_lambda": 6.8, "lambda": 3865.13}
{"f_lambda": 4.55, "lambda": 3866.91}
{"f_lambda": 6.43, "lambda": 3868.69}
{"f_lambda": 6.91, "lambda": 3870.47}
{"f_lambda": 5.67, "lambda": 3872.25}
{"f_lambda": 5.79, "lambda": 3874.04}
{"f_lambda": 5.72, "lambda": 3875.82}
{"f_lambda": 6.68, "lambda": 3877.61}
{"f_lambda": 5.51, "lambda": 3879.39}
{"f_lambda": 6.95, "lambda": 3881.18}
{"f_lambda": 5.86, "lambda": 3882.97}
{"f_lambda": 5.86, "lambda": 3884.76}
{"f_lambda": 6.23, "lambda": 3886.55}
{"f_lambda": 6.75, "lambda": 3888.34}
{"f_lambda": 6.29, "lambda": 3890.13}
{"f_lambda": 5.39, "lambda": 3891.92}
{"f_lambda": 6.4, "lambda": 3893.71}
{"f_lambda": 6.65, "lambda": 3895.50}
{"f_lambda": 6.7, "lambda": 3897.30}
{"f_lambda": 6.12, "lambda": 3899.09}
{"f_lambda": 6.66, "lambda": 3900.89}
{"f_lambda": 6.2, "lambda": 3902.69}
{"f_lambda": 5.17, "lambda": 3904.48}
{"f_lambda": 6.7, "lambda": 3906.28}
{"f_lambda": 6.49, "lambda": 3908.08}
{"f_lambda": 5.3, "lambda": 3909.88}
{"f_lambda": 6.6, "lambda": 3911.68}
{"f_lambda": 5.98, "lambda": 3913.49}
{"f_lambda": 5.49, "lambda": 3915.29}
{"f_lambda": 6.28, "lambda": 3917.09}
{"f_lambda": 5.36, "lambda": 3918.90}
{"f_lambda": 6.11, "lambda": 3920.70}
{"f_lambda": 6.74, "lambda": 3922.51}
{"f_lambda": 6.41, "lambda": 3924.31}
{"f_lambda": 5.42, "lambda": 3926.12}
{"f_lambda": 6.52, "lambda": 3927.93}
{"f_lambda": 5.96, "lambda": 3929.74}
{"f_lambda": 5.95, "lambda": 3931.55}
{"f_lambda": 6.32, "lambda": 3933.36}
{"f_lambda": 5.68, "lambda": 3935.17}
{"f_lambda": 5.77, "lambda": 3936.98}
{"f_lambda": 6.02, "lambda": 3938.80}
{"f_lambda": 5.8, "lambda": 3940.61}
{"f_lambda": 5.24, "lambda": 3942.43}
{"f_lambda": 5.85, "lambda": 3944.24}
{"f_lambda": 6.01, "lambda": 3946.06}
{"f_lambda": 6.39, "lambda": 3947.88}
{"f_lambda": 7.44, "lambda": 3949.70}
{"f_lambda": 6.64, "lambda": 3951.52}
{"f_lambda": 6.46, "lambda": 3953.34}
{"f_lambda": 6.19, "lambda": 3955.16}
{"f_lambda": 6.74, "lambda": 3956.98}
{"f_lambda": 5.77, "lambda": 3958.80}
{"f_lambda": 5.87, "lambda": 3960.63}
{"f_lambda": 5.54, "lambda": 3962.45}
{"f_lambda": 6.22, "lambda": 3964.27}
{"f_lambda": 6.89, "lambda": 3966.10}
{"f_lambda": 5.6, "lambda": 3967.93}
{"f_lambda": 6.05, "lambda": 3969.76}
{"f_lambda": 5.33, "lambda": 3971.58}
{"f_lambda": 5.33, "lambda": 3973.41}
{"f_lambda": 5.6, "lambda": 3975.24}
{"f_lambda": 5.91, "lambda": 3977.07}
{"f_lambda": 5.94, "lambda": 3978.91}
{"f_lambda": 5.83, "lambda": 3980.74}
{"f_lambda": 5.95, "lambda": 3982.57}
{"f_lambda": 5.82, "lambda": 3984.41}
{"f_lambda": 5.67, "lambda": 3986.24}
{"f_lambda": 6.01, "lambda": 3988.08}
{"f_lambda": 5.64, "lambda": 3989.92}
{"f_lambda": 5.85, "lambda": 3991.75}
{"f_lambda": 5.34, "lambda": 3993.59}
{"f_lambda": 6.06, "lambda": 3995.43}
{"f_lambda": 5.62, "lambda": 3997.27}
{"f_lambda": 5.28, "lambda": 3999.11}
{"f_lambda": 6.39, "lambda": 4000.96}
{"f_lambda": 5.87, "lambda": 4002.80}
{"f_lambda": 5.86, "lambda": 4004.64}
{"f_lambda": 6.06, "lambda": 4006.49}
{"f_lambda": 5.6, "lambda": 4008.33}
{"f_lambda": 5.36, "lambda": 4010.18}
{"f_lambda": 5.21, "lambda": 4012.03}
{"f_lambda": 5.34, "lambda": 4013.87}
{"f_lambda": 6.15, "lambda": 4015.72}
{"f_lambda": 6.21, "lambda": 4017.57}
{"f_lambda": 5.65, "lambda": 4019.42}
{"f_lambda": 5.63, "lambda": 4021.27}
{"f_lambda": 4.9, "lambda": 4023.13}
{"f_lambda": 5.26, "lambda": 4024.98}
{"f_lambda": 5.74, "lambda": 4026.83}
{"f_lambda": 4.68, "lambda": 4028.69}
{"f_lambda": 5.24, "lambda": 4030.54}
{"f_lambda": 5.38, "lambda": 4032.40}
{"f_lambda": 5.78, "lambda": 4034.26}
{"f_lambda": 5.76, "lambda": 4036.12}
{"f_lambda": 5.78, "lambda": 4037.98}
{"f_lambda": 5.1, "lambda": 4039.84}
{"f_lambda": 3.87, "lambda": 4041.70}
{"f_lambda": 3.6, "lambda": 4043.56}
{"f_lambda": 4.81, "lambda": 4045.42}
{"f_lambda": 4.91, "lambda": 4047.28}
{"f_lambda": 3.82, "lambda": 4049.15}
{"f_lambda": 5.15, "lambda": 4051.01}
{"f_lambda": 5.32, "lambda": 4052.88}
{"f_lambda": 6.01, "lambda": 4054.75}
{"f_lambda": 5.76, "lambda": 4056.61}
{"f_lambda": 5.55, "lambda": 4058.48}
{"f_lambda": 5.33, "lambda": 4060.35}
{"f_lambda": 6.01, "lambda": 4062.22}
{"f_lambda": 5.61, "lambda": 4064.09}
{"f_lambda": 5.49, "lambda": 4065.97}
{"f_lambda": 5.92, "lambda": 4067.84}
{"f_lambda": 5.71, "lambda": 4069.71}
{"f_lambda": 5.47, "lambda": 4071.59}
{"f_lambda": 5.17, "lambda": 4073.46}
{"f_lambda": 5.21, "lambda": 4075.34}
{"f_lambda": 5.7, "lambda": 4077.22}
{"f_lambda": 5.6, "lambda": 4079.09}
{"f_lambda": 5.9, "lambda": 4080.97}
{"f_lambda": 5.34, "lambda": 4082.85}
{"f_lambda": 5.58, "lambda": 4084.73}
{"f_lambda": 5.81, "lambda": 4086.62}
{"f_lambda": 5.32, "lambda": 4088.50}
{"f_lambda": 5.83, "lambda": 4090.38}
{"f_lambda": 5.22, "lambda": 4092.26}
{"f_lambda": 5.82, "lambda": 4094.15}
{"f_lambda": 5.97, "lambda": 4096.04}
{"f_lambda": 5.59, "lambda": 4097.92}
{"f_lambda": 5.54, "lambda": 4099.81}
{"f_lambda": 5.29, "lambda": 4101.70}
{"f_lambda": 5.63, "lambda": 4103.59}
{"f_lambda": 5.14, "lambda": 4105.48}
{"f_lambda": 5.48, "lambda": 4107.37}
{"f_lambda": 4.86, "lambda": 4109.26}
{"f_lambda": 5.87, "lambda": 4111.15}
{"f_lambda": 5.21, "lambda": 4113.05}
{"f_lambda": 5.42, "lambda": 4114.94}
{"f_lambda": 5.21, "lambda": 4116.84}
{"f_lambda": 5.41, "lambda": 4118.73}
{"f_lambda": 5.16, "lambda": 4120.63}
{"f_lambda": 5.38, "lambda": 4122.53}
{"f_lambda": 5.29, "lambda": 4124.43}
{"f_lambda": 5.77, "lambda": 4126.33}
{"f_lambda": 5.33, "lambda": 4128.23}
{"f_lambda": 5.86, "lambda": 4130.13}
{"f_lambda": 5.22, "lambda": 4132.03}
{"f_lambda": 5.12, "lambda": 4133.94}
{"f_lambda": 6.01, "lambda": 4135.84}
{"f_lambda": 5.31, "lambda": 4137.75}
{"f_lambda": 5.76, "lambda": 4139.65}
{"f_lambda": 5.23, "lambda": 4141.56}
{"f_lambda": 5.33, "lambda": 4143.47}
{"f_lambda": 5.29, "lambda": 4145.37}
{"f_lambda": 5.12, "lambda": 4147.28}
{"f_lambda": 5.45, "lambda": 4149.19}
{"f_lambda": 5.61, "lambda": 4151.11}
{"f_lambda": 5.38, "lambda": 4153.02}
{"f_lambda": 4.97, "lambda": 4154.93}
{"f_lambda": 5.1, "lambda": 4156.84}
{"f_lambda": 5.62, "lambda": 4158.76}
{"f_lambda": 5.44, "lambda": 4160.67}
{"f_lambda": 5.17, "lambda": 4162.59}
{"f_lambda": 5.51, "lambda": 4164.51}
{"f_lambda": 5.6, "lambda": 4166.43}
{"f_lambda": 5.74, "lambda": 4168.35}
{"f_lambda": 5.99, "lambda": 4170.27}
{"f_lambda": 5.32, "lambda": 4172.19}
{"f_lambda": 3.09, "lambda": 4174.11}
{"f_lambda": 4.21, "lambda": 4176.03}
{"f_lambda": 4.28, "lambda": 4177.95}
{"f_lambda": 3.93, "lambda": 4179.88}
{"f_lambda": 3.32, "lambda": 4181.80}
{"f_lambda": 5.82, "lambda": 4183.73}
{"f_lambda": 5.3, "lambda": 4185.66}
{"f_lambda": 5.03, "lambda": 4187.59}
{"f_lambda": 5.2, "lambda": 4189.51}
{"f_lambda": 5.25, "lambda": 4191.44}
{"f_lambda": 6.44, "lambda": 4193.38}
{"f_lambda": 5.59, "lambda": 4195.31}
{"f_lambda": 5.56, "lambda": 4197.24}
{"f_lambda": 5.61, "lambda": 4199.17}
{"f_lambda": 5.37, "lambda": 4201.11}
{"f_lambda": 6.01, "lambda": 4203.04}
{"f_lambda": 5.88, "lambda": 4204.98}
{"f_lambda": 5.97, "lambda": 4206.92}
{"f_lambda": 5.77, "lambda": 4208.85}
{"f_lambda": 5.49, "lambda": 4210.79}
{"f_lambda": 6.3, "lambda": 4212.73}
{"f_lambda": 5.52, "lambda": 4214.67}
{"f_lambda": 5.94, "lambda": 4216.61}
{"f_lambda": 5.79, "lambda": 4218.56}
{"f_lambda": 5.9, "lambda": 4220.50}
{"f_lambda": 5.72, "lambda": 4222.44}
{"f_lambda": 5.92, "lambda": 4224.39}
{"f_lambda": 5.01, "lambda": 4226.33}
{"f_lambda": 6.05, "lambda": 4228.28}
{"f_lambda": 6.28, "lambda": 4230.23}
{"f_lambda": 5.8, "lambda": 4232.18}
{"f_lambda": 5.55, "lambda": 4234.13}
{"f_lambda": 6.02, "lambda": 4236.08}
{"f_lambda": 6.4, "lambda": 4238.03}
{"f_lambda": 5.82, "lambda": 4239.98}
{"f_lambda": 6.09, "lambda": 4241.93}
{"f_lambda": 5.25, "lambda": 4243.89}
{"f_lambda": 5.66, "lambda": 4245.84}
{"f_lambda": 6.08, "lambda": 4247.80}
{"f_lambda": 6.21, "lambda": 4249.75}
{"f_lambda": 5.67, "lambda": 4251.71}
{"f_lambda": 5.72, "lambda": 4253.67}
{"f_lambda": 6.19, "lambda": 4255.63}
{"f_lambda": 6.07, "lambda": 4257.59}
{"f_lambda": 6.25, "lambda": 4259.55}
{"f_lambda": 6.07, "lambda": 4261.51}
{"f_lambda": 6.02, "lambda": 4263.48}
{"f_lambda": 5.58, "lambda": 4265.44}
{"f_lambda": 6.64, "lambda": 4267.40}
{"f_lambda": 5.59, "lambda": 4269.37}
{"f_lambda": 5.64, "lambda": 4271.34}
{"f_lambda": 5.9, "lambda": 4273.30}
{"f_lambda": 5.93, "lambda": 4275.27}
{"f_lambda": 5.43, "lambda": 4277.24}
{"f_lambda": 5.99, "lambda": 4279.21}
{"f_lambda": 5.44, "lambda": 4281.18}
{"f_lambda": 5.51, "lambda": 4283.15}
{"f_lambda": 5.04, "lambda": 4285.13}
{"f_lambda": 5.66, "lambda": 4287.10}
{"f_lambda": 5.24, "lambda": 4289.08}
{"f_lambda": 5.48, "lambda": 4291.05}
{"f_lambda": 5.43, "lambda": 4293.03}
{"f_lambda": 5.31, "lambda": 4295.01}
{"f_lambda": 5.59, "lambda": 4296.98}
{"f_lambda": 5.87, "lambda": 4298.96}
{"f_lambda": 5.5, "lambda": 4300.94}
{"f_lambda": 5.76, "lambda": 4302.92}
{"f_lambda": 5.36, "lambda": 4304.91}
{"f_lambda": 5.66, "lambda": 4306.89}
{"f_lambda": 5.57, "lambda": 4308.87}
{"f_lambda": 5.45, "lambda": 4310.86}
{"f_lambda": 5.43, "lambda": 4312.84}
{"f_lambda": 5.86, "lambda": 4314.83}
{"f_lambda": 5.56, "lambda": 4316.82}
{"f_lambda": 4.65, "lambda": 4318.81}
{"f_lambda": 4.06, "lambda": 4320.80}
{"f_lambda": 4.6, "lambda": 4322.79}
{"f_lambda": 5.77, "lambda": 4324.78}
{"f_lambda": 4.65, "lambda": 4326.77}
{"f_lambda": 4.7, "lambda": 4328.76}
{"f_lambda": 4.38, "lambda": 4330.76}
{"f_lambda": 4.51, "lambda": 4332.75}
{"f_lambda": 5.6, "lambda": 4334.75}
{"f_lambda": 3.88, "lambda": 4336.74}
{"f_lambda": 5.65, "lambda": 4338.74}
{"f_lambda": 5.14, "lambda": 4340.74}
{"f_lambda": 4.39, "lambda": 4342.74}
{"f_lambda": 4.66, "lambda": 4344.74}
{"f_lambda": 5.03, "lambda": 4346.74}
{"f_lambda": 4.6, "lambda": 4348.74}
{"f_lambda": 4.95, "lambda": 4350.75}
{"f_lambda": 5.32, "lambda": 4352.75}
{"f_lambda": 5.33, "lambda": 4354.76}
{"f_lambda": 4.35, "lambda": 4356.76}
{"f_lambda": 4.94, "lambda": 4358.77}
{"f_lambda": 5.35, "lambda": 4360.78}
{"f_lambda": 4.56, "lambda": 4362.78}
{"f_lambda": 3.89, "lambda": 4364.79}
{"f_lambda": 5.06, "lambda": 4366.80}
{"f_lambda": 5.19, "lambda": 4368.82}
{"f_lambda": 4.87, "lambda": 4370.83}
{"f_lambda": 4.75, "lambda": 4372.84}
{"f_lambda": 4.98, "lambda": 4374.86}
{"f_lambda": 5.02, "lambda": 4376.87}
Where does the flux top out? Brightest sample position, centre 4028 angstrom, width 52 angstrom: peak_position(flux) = 4017.57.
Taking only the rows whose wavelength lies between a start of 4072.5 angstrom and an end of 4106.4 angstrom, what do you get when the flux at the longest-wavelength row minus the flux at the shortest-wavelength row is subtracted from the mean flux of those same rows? 5.6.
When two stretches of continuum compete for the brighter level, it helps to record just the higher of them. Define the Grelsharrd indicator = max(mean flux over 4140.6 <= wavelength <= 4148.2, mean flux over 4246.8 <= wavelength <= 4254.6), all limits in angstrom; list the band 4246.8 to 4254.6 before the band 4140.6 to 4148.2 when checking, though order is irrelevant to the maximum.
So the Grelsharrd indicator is 5.9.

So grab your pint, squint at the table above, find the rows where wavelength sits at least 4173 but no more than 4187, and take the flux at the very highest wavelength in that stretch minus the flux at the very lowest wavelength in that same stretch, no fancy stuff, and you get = 2.2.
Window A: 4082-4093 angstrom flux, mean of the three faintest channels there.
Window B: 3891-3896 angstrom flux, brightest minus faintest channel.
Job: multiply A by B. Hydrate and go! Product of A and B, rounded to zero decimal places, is 7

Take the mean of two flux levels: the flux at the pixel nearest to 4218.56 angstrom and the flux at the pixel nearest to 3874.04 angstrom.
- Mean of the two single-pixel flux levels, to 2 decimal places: 5.79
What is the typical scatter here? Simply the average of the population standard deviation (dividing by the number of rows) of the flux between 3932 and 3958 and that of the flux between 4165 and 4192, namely 0.71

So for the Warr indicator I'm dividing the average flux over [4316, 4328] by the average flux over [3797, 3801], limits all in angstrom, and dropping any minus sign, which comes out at 0.60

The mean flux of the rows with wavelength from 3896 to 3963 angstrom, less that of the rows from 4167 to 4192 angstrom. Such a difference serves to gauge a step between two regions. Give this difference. 1.3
